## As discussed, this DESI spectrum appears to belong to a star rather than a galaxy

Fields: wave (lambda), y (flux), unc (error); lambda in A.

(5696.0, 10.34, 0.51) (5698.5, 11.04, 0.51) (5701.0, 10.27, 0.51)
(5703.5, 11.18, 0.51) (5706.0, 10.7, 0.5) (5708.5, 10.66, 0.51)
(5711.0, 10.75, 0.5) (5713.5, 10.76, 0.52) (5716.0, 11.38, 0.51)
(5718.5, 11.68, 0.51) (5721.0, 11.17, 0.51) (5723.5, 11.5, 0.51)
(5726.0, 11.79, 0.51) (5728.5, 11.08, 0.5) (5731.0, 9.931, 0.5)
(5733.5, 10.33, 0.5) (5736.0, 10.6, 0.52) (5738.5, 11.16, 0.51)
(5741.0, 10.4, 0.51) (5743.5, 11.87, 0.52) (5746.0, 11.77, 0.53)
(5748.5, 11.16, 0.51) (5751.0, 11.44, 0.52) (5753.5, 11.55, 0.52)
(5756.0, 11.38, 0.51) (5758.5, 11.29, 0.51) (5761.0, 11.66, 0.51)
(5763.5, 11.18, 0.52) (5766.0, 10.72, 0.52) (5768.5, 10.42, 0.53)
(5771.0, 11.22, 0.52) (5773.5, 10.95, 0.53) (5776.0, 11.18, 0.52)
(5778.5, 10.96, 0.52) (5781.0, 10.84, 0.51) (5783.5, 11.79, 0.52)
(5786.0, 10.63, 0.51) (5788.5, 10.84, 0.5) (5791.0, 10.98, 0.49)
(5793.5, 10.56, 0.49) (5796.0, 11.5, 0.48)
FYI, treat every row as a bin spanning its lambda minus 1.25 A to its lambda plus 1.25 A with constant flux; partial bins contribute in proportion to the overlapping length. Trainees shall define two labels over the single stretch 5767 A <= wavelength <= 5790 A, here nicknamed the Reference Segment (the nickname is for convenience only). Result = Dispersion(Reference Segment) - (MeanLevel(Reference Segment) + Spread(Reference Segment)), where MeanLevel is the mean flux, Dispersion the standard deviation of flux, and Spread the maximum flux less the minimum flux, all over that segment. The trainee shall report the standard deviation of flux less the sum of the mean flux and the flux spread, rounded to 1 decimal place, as -12.0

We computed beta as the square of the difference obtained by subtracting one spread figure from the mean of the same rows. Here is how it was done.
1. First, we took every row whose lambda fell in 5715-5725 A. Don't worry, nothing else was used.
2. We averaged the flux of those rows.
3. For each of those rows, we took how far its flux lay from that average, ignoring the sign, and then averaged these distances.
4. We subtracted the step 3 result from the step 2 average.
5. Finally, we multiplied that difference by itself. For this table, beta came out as 127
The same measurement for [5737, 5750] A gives 117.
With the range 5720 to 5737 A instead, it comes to 108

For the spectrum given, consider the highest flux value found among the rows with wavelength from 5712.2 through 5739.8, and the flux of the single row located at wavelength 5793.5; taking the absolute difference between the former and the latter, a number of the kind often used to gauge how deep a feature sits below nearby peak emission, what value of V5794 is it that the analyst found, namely 1.2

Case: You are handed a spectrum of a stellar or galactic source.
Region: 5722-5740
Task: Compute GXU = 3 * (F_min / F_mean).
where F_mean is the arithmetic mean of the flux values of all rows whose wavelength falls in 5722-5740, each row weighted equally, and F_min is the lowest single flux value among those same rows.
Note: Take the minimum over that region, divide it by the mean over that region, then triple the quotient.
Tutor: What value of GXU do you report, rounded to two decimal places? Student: 2.73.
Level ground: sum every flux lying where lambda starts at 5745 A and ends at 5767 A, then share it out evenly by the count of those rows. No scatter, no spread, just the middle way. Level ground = 11.4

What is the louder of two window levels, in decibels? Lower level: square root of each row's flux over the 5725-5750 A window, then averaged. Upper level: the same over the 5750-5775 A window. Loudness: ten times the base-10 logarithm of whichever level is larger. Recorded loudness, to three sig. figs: 5.24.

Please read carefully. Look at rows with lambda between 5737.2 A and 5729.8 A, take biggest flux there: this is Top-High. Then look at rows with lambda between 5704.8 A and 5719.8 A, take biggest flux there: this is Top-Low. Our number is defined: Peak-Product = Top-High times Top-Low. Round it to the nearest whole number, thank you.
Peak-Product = 124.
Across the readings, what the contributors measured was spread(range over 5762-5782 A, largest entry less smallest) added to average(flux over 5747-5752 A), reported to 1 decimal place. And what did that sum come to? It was 12.1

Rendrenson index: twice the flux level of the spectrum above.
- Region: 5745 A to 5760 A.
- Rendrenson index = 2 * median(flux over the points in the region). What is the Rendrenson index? 22.8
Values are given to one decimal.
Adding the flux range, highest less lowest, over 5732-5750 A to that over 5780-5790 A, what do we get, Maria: 2.7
